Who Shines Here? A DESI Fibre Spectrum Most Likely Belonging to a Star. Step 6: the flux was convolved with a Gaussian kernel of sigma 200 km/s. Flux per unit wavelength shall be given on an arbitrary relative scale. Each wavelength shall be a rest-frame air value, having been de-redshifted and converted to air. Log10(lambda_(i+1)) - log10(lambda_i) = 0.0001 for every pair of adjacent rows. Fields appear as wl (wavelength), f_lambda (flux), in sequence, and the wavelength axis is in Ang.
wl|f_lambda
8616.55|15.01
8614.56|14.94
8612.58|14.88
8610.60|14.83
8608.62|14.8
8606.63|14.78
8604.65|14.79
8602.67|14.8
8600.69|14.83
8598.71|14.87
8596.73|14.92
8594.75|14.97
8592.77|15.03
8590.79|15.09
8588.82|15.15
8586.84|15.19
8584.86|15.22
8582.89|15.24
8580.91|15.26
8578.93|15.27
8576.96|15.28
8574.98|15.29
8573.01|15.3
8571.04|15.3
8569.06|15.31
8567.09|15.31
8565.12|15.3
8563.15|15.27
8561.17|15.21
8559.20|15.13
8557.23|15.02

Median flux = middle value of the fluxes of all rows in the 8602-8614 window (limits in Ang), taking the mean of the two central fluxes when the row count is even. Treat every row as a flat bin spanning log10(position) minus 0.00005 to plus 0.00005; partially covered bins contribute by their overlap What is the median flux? 14.80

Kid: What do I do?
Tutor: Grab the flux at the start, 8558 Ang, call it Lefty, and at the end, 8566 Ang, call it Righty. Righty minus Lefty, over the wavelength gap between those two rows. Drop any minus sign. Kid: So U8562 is 0.029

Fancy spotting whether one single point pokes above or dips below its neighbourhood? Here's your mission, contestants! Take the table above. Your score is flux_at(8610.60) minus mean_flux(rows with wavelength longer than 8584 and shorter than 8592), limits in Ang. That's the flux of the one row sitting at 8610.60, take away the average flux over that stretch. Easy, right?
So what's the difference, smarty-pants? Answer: -0.33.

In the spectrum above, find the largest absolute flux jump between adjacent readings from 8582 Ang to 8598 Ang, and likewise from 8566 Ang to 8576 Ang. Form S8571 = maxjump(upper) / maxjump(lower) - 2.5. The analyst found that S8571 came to 3.5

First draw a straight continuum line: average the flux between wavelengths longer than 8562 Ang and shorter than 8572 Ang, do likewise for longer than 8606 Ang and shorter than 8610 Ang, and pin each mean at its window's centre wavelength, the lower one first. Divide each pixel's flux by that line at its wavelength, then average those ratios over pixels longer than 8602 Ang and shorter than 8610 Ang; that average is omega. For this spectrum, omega 1.00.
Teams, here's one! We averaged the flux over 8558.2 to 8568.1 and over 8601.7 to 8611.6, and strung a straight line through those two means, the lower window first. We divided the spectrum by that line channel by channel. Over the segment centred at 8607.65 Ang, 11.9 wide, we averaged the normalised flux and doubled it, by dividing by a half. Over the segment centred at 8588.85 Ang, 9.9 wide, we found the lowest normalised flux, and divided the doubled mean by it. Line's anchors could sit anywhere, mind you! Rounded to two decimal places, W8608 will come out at 1.99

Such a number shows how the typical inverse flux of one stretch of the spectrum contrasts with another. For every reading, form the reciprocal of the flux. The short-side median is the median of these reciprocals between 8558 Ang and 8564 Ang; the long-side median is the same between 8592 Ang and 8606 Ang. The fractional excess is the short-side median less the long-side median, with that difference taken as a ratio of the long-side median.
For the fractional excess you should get -0.022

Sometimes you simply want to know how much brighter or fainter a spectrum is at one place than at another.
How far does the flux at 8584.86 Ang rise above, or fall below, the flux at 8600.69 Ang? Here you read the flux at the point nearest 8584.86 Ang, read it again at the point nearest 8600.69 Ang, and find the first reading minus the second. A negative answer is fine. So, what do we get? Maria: 0.39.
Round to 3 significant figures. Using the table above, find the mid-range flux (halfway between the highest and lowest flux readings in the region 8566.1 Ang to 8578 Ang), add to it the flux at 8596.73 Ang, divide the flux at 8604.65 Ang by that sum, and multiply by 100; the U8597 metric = 48.9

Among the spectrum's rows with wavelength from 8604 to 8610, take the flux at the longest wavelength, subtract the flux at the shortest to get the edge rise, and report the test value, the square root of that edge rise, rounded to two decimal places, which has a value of 0.10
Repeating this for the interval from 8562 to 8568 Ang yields 0.20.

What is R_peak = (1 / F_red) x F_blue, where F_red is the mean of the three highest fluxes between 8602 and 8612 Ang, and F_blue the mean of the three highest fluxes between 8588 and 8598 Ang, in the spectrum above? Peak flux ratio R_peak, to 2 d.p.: 1.02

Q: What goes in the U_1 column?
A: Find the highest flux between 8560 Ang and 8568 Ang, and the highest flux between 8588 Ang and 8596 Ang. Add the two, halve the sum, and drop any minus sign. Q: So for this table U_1 15.2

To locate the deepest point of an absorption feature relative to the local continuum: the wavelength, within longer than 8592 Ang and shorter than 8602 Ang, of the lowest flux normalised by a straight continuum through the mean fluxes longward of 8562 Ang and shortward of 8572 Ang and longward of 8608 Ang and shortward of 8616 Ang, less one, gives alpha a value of 8600.69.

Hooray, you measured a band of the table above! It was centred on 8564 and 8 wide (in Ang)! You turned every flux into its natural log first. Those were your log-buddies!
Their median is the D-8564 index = 2.73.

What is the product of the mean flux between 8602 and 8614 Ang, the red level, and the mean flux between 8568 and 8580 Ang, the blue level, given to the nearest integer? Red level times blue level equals 227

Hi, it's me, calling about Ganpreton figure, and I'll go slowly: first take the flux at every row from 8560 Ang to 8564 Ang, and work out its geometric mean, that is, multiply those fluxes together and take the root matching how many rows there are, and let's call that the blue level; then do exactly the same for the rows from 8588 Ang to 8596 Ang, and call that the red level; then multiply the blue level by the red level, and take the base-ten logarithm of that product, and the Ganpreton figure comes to 2.361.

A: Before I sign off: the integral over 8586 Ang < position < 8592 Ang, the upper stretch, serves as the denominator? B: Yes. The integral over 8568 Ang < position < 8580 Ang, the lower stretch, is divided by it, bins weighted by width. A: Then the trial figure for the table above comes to 2.0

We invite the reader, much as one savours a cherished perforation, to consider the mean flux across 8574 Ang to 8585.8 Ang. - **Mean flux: 15.26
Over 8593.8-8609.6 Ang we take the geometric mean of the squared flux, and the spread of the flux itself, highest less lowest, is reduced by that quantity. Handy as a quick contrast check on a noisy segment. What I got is -220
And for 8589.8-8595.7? -226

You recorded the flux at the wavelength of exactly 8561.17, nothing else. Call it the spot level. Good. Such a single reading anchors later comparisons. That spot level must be 15.21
